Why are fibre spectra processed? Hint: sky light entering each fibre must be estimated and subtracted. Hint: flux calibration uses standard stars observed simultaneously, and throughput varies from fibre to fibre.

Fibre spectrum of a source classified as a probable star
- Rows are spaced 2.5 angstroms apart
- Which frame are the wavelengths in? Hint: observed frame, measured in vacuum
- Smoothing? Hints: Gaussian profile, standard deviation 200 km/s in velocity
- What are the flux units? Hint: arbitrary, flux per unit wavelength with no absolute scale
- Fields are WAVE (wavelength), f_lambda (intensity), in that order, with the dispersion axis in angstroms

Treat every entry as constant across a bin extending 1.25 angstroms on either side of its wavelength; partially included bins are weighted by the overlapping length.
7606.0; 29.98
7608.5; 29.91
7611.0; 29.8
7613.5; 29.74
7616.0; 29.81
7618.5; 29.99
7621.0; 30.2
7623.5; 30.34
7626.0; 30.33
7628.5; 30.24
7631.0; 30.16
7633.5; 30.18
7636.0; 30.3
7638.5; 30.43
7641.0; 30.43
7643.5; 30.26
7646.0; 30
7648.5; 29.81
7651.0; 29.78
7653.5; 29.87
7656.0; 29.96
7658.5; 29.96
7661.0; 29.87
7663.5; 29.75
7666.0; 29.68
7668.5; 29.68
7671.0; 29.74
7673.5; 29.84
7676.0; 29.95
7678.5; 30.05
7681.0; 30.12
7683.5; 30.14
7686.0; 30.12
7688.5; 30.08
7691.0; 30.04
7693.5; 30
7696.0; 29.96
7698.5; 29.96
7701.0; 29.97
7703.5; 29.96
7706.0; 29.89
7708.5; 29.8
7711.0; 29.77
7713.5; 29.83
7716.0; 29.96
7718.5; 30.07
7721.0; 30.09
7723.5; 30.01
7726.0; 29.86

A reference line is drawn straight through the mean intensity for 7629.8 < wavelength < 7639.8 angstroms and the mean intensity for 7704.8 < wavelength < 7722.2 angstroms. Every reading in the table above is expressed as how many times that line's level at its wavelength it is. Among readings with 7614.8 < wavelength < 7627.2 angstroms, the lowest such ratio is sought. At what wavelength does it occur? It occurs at 7616.0 angstroms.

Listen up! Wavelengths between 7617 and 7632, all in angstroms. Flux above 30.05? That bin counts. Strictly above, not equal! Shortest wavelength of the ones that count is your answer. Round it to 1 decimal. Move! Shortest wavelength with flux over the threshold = 7621.0 angstroms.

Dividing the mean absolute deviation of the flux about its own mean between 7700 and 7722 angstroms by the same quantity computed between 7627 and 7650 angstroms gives 0.64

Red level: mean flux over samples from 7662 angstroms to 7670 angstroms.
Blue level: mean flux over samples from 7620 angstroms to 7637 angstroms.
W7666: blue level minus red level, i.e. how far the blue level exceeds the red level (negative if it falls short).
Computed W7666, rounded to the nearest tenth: 0.5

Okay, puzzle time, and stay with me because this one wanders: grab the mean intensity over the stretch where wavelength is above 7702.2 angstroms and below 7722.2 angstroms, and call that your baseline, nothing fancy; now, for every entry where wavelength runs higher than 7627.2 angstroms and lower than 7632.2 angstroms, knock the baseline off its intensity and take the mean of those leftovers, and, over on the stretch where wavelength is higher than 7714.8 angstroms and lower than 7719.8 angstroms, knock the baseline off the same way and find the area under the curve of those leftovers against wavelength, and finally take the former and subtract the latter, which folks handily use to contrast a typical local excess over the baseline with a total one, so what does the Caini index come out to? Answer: -0.2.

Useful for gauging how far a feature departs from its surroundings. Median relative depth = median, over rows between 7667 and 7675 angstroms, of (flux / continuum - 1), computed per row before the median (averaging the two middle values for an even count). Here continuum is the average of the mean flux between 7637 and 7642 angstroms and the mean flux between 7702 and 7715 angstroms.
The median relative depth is -0.013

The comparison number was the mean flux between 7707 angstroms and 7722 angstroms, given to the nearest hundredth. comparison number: 29.92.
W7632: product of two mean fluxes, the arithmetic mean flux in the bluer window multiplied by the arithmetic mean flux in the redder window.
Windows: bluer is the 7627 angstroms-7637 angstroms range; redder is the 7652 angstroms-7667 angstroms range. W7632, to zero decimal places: 902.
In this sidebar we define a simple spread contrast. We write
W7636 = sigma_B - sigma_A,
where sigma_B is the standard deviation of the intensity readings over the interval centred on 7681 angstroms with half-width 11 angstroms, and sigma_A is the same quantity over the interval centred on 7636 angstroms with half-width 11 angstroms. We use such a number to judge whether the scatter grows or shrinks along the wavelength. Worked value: 0.002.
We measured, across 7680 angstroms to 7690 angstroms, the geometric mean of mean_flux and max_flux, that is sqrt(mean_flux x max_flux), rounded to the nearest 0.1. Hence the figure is 30.1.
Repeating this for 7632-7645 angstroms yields 30.4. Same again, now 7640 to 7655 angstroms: 30.2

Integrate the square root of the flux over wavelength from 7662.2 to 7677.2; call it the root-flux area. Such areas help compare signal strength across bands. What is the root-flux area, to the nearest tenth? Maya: 81.8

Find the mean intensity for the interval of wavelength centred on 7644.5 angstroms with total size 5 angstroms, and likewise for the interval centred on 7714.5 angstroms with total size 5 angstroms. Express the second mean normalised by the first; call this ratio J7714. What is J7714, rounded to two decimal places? 0.99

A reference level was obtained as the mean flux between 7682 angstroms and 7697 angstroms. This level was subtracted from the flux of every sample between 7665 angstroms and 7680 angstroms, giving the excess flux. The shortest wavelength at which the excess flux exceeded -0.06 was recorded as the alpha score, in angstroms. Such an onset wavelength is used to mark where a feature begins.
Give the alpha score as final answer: 7678.5 angstroms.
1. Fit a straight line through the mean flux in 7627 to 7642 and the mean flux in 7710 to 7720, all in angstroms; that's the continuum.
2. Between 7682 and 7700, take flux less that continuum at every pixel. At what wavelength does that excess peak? 7683.5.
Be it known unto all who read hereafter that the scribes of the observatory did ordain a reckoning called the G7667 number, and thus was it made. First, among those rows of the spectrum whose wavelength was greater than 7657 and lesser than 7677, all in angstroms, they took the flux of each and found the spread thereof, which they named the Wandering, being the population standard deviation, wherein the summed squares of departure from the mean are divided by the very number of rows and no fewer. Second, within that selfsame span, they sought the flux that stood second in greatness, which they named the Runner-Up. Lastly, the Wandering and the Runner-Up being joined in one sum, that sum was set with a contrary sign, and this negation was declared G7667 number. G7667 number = -30.1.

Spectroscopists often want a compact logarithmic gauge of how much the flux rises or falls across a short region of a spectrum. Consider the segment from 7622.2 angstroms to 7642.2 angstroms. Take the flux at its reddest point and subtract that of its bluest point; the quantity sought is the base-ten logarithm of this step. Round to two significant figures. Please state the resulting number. -1.0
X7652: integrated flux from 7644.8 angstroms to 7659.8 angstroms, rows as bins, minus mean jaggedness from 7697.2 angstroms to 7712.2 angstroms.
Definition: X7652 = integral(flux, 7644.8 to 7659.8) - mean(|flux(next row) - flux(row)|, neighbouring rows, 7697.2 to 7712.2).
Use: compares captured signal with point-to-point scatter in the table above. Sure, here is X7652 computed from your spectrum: 448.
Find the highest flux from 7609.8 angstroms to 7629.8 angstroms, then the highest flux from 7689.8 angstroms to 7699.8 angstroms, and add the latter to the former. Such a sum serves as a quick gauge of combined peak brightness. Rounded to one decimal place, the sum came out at 60.4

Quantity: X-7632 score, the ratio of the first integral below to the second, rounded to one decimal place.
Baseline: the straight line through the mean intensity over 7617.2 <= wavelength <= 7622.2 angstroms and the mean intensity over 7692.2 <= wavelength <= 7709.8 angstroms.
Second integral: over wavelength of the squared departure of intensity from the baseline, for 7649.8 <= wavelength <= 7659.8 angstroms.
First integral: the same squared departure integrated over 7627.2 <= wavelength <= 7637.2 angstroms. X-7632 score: 1.1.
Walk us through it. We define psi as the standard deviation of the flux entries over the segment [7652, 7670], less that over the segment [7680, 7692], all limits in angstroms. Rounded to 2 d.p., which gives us 0.08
